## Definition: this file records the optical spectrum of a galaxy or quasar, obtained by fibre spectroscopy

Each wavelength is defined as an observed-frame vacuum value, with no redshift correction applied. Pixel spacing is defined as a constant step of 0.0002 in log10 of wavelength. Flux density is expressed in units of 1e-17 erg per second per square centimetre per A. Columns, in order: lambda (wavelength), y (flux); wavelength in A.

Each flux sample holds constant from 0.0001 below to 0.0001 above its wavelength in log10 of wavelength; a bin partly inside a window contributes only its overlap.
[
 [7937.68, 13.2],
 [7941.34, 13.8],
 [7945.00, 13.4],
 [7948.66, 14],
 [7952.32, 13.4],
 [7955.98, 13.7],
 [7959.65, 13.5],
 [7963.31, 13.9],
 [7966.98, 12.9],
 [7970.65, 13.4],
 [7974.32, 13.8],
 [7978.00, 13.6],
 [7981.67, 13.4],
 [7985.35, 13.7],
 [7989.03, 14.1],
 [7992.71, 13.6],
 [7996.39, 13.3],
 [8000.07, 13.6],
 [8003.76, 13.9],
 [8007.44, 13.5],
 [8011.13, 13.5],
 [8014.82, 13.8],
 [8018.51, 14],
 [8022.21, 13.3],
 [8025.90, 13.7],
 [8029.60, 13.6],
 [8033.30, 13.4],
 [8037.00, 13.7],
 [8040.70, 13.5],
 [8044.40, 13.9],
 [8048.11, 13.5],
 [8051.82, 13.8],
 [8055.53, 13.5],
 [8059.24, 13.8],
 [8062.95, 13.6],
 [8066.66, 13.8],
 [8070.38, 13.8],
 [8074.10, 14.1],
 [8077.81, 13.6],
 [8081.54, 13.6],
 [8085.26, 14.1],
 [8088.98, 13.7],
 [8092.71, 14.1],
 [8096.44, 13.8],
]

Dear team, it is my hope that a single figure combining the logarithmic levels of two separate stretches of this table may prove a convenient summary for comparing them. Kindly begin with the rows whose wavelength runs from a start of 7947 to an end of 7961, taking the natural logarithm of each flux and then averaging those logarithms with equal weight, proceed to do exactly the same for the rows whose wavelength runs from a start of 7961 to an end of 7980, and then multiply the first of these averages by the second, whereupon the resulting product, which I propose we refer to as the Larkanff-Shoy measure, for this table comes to 6.81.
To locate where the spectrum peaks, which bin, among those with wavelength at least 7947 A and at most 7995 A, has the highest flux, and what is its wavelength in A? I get 7989.03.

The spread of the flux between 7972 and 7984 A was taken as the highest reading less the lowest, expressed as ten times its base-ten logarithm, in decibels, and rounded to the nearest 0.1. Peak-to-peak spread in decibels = -4.0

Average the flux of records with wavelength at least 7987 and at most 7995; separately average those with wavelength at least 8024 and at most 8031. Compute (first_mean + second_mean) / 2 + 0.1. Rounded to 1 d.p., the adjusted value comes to 13.8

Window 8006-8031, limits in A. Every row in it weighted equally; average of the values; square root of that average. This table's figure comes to 3.69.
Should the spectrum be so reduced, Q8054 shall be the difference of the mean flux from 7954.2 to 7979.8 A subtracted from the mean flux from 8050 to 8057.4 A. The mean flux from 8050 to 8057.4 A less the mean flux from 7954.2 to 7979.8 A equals 0.11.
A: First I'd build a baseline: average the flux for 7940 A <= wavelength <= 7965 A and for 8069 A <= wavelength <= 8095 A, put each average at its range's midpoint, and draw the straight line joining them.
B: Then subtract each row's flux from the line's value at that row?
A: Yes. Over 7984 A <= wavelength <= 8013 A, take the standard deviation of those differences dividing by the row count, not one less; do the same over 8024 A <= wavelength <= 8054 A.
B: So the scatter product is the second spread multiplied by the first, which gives 0.037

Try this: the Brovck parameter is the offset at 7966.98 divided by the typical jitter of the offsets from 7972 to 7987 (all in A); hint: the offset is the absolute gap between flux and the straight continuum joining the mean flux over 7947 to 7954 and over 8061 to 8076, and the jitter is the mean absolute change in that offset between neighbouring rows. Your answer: 4.4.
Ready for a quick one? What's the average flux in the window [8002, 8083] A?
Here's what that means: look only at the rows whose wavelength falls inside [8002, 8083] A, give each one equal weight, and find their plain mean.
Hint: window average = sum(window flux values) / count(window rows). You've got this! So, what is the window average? 13.68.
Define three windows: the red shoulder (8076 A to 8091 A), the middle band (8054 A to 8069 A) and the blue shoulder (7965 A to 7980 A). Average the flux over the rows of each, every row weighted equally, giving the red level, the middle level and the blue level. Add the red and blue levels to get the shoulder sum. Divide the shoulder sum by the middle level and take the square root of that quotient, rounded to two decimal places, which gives 1.41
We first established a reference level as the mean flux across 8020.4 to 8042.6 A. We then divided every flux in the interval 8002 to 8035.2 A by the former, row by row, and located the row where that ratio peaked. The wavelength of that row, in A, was 8018.51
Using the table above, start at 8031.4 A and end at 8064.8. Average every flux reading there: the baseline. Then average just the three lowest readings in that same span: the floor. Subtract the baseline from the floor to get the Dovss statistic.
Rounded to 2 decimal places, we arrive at -0.17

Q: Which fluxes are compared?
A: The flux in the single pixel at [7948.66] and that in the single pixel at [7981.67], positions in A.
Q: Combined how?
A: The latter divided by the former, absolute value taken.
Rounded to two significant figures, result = 0.96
